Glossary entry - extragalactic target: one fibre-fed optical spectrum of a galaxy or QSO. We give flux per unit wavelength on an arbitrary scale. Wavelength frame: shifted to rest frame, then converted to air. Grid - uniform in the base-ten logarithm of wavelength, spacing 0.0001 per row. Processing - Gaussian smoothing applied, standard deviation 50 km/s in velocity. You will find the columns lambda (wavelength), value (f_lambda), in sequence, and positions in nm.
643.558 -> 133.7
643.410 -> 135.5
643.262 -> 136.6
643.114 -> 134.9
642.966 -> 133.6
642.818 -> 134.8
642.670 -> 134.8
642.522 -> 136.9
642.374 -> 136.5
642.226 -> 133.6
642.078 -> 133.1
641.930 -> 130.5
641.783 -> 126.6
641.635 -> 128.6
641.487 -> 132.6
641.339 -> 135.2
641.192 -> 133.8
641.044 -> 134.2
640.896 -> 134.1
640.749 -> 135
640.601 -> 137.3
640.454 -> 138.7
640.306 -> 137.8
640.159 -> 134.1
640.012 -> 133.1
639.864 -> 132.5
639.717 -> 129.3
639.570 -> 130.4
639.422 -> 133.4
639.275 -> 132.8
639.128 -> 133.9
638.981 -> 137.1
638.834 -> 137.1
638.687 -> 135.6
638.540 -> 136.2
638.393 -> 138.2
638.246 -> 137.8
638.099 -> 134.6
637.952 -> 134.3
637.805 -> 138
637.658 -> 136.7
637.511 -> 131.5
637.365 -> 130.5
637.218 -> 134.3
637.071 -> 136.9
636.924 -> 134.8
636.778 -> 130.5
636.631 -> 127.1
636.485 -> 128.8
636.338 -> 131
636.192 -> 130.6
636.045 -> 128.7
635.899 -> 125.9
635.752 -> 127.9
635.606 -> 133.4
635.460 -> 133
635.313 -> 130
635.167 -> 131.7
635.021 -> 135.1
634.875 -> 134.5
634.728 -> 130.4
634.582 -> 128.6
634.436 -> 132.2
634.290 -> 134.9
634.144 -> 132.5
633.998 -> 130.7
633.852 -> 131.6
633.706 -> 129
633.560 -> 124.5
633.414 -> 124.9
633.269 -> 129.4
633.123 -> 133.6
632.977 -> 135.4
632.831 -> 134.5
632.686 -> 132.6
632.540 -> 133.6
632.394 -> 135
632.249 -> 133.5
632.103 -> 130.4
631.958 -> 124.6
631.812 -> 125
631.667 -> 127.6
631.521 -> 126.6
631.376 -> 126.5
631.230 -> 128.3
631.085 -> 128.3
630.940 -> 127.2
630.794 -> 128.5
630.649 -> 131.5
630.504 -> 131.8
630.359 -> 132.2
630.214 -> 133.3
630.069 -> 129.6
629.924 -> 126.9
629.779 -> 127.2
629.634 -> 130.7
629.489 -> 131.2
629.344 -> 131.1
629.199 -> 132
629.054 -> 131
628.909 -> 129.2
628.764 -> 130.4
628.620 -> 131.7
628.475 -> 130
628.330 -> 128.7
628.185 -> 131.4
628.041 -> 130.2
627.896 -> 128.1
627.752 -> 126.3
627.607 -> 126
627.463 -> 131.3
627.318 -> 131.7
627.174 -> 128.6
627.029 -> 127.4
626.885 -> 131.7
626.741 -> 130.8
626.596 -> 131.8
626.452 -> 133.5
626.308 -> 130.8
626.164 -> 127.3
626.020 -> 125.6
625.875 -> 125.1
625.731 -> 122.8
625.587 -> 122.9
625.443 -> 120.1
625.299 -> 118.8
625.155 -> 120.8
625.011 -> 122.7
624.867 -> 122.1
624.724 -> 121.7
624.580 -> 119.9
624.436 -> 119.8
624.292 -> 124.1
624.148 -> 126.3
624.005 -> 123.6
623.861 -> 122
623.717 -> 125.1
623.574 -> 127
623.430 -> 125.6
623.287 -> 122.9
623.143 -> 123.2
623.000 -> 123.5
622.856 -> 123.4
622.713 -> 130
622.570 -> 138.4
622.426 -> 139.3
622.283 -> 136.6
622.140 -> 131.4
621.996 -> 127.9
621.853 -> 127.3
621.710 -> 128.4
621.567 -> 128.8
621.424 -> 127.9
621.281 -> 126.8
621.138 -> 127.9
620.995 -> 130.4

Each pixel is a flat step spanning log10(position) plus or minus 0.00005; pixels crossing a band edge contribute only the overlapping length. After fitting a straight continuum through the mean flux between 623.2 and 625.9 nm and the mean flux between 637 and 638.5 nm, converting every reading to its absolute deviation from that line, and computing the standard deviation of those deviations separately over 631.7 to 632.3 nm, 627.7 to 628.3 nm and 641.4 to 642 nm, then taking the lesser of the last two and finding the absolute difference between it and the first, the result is 0.0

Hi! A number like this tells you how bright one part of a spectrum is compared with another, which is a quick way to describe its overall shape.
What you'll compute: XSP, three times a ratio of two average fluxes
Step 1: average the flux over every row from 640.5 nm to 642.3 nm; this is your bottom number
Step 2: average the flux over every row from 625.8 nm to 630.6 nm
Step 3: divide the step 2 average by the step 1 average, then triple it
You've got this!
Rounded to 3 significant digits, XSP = 2.93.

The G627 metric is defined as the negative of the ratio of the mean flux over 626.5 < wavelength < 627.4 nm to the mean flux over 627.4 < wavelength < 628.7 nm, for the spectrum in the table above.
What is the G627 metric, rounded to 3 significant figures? -1.01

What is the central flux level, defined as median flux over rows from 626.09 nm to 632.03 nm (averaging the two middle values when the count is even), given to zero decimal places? 130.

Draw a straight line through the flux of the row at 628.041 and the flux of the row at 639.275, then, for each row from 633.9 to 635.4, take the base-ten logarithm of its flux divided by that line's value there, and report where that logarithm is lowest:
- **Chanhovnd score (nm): 634.582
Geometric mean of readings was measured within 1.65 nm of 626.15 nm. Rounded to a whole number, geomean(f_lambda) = 126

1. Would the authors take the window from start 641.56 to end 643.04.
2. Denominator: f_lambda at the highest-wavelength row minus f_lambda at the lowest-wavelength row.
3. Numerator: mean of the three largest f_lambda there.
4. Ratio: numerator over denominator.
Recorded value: 27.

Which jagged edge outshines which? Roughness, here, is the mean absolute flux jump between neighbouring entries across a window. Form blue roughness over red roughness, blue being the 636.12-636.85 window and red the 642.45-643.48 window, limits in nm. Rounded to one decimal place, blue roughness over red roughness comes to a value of 1.6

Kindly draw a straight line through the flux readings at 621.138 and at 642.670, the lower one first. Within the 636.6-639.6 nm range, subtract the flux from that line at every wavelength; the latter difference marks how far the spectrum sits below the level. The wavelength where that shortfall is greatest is 636.631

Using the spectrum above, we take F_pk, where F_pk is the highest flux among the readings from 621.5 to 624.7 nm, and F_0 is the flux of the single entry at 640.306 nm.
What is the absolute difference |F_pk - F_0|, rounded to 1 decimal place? 1.5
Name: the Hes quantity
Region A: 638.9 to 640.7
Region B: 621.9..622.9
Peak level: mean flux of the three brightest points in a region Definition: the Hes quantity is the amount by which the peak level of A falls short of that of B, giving 0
